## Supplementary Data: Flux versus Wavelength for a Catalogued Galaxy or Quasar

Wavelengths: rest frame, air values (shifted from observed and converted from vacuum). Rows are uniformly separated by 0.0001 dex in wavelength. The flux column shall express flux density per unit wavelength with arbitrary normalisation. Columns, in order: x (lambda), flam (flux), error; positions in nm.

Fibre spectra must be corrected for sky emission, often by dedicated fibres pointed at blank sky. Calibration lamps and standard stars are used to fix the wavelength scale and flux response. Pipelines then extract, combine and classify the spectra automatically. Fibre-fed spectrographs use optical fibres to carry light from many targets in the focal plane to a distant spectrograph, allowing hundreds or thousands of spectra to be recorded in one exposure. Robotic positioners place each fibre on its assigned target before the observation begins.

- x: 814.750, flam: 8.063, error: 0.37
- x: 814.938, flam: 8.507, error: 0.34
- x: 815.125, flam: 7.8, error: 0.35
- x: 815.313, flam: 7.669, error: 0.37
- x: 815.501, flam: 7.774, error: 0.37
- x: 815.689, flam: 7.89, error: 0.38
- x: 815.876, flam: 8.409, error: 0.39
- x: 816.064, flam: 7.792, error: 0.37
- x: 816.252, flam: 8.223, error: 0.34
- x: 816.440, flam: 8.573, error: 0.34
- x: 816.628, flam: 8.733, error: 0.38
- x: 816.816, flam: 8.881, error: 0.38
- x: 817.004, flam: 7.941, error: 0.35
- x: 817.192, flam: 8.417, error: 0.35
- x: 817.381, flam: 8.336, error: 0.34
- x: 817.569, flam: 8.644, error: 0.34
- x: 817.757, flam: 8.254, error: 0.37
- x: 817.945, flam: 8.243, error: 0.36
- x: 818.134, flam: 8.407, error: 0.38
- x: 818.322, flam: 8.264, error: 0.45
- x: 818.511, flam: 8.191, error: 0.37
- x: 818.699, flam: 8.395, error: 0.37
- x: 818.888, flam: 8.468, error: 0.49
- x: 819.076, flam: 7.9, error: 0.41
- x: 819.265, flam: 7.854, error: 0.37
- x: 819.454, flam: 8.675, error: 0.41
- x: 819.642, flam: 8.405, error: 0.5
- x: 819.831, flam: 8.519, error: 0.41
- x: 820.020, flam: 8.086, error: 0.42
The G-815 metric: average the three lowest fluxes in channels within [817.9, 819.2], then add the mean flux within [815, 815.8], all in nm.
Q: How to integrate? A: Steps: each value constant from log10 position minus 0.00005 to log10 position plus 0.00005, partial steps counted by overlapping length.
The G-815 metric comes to 15.9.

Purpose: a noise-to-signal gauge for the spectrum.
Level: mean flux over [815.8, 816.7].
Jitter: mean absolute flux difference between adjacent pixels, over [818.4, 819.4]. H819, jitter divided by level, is 0.027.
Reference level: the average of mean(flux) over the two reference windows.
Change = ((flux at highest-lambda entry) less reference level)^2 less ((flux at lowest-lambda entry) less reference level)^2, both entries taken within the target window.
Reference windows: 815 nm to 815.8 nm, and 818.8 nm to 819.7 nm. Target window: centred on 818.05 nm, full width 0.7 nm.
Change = 0.00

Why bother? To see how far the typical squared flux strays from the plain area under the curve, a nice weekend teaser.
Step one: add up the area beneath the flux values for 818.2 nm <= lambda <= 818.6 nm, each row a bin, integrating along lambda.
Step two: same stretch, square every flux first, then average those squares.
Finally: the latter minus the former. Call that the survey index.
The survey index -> 64.6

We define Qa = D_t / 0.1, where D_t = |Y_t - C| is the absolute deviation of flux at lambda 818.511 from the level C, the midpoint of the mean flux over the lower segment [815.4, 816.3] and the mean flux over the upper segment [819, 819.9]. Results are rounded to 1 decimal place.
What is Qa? 0.5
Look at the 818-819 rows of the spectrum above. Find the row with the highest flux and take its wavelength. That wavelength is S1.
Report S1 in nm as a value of 818.888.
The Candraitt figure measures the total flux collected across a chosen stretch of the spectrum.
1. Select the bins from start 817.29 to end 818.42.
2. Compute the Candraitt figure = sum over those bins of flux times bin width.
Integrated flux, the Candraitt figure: 9.44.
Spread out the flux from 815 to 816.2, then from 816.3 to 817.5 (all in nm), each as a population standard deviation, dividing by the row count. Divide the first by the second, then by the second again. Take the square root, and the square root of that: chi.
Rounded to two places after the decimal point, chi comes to 1.27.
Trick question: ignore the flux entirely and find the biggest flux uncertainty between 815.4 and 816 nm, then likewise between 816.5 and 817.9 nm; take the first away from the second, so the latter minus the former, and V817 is -0.010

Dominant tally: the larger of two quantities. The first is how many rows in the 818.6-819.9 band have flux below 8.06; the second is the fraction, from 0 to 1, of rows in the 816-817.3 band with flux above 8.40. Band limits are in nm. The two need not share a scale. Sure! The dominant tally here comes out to 2.0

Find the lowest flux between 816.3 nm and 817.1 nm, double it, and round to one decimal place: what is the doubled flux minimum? 15.9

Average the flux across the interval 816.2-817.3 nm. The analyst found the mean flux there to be 8.46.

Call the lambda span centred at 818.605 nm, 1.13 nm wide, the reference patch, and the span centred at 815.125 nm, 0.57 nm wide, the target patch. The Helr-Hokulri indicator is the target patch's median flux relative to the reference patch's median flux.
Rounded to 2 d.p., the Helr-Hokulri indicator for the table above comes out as 0.94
